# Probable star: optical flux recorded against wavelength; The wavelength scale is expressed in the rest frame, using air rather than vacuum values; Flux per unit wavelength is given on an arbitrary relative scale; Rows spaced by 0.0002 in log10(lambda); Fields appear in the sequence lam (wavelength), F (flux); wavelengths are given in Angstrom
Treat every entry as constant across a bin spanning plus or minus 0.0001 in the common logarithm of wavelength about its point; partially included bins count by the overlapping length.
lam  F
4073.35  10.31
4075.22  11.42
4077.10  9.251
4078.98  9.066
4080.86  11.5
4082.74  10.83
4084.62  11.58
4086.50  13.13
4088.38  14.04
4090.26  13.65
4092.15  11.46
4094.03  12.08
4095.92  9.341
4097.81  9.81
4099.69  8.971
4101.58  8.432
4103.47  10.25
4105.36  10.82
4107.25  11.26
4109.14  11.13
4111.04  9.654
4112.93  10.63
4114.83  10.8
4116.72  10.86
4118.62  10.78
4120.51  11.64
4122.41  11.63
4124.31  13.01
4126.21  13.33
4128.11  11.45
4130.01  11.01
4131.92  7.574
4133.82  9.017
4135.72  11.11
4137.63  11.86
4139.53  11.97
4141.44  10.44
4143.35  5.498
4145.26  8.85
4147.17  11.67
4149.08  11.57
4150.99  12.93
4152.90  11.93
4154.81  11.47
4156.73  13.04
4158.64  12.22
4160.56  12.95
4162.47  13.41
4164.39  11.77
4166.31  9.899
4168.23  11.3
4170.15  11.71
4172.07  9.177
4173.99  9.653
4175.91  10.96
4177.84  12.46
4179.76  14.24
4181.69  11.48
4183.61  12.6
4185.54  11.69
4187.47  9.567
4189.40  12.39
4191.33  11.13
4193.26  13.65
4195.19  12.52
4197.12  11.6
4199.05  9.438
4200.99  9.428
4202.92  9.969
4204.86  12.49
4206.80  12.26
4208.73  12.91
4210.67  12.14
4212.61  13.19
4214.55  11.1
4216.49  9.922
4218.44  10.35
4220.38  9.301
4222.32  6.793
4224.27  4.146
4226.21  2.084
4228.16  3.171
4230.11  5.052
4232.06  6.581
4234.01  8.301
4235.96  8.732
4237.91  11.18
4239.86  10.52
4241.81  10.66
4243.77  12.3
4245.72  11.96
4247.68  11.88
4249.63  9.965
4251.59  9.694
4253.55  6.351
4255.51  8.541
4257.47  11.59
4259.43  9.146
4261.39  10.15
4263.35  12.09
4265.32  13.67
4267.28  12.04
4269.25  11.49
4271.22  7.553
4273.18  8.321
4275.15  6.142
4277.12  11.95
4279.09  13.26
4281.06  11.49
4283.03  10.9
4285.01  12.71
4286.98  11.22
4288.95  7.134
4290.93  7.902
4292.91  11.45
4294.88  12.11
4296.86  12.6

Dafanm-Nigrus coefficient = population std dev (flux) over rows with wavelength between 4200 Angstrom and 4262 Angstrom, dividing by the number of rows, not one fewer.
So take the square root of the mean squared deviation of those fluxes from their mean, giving 2.82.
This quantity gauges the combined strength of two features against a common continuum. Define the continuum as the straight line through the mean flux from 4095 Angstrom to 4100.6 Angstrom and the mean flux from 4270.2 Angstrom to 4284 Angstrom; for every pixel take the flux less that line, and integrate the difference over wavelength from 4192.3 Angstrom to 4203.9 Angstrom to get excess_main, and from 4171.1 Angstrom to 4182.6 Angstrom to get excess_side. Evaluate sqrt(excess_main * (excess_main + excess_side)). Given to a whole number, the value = 24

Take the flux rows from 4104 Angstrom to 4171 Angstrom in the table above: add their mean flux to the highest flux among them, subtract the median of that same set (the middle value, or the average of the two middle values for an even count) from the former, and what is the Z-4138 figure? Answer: 13.1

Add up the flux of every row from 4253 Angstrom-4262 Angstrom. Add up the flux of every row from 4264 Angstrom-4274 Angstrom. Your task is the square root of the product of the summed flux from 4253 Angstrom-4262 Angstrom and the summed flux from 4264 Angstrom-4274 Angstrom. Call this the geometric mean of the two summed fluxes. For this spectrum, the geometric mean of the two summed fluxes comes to 49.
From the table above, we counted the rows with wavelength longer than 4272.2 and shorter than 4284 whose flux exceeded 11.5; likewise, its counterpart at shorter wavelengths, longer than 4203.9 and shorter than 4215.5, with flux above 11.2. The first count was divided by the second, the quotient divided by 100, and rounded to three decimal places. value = 0.004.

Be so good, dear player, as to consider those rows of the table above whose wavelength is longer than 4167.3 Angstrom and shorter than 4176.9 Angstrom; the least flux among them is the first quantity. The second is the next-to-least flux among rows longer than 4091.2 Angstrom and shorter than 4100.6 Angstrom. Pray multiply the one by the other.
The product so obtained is 86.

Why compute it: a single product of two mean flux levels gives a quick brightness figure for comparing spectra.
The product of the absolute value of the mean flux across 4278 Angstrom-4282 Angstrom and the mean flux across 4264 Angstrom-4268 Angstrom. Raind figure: 159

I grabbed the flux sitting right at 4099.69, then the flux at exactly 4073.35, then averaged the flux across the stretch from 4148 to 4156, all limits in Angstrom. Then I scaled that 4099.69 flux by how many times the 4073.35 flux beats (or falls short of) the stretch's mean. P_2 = 7.7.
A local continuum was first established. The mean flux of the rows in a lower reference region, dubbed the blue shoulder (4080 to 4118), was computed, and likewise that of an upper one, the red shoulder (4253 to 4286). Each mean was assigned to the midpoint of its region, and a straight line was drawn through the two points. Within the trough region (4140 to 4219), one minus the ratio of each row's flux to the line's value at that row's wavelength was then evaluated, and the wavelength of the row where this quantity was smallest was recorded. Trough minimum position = 4179.76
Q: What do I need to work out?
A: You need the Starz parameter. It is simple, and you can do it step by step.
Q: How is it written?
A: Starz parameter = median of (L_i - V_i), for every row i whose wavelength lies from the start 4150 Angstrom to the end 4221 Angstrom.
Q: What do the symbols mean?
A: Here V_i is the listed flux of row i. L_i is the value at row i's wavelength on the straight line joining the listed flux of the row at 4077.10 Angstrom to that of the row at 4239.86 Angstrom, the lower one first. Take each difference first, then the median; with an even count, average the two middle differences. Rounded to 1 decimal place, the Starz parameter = -1.7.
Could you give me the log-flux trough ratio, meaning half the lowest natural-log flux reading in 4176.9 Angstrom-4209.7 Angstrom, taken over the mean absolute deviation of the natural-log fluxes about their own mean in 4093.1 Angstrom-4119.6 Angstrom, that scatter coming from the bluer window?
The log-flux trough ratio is 14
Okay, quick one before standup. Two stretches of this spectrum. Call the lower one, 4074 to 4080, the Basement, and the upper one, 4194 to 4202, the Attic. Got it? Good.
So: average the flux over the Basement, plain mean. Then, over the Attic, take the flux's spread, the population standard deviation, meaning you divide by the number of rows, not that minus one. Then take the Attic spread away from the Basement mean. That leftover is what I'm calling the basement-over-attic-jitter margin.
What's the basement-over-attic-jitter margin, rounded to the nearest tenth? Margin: 8.6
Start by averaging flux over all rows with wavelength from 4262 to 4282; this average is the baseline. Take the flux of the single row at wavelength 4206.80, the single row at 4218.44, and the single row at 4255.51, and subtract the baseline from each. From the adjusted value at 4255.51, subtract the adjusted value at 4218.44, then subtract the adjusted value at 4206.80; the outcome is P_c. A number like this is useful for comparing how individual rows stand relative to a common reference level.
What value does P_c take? -3.3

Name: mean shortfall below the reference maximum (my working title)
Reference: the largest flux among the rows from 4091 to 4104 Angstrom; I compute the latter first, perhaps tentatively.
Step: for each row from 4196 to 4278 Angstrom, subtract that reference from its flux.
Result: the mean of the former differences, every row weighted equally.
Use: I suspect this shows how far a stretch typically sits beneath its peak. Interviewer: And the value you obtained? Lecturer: -2.4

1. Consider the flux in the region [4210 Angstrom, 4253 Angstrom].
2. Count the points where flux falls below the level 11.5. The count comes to 17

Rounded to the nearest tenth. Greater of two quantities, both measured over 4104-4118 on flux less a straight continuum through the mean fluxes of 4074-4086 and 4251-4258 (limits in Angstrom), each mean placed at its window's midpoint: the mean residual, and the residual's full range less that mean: 1.2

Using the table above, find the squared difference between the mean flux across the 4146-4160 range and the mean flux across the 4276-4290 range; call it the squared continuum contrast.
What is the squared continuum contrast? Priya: 0.8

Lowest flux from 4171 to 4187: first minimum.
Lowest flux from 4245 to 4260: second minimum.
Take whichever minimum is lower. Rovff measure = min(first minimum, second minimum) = 6.4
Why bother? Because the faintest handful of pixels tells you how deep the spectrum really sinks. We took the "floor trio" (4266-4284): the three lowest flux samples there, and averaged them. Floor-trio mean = 7.3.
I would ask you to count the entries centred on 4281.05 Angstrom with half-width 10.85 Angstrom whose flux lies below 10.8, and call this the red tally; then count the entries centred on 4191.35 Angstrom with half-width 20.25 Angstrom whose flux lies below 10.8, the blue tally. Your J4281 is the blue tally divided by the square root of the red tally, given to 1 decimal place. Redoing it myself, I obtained 2.7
